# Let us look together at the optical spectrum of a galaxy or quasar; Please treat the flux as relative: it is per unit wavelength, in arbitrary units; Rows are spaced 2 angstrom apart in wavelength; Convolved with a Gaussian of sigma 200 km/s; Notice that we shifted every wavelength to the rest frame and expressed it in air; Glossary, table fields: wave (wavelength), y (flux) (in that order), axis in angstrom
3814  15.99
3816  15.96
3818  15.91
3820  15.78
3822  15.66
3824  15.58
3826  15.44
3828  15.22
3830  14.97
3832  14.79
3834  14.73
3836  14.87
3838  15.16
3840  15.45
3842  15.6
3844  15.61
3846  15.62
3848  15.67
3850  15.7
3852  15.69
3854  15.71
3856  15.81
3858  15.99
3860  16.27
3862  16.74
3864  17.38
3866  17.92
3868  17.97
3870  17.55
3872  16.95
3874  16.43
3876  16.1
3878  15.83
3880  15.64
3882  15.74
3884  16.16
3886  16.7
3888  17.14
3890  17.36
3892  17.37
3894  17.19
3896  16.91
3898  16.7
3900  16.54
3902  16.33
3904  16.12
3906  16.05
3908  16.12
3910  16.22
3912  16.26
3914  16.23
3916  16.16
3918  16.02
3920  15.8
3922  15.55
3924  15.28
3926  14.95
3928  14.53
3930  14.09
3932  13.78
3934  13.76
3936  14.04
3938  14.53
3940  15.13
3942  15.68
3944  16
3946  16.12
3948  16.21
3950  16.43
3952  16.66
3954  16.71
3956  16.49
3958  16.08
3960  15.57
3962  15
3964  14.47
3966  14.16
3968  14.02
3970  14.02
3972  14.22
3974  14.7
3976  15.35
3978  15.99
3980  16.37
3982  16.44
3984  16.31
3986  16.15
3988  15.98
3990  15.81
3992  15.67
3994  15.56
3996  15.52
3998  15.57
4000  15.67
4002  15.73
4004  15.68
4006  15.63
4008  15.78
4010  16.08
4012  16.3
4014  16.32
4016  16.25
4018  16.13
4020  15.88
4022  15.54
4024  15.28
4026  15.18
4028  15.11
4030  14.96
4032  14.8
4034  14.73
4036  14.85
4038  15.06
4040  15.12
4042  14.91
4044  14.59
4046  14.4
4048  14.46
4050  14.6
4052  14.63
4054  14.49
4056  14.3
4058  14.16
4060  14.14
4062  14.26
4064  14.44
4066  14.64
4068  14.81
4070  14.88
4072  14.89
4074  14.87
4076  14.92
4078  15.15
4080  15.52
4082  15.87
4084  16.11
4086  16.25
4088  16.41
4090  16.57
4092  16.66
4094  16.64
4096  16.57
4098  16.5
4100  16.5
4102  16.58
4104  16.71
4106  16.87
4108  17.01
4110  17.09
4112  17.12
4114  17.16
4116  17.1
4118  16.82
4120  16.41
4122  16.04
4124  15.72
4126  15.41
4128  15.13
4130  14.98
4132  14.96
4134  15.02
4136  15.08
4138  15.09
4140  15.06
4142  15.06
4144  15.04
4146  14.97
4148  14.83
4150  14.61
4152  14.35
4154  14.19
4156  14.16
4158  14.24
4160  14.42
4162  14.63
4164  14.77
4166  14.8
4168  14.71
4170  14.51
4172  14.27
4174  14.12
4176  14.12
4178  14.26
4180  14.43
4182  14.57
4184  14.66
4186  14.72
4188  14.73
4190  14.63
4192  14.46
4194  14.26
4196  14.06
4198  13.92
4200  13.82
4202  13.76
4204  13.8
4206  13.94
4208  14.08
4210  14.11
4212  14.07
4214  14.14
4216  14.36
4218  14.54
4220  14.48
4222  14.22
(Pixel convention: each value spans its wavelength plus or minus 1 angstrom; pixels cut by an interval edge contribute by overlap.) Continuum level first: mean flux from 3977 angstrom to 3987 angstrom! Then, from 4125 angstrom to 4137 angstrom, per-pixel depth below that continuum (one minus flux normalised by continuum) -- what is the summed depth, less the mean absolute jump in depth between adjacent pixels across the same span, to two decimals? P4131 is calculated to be 0.42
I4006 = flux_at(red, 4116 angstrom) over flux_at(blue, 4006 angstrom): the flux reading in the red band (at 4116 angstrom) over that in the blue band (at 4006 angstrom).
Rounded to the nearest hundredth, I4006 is 1.09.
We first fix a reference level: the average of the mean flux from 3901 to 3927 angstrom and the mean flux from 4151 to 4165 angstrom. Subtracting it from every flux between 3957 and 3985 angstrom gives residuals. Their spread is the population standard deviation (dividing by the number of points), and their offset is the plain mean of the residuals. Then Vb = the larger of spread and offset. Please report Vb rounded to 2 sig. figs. 0.90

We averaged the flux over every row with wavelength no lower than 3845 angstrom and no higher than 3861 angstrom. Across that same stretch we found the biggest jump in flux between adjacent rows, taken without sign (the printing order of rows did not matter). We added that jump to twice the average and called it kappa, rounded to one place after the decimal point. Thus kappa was 31.9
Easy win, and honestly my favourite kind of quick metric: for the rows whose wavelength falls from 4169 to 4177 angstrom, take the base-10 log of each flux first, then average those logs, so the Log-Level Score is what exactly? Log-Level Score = 1.15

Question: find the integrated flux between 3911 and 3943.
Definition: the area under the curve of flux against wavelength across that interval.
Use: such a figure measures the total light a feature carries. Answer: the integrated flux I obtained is 484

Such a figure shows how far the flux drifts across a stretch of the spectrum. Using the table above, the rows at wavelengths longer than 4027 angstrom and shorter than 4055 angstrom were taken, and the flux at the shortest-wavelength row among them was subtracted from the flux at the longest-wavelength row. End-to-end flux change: -0.6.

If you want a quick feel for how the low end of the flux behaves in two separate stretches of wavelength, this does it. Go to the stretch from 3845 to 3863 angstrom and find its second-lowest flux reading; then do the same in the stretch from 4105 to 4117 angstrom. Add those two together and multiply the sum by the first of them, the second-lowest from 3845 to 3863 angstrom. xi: 512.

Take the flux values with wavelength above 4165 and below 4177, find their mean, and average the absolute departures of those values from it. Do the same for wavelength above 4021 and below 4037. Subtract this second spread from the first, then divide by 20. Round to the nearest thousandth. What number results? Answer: 0.002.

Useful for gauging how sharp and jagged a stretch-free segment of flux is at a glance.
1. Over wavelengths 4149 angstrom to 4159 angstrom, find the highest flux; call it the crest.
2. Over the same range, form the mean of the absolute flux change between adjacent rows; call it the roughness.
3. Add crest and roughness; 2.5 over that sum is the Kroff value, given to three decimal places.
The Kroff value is 0.170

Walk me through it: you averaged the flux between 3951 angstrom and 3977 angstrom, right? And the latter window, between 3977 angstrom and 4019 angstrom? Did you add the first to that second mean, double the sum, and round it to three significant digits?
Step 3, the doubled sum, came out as 62.3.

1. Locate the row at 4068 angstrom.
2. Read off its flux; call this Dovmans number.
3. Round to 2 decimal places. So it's 14.81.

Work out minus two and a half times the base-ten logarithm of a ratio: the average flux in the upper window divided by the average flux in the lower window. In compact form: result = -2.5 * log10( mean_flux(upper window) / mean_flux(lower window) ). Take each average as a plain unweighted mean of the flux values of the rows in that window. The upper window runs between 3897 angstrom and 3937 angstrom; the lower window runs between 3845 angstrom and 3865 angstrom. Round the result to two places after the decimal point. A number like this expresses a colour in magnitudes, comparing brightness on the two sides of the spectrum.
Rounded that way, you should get 0.04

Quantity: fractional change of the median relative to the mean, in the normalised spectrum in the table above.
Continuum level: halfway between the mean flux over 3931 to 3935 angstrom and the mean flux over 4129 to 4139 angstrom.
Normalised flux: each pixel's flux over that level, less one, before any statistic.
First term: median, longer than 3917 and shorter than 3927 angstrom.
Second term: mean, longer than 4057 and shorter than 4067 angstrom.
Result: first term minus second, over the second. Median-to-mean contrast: -17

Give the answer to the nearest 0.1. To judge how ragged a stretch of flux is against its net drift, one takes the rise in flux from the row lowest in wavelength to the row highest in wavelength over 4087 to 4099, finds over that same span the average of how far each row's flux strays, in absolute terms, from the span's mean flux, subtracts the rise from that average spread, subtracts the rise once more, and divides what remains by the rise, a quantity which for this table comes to -1.2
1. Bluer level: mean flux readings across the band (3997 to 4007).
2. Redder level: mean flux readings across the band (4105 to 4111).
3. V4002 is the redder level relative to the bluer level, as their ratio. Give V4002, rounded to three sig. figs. 1.09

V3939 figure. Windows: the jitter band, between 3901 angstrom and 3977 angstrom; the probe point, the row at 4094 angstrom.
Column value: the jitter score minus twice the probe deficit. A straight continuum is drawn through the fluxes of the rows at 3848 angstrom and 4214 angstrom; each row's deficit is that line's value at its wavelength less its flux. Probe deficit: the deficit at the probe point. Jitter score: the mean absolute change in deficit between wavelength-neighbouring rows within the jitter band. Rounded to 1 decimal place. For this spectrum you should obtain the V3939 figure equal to 4.3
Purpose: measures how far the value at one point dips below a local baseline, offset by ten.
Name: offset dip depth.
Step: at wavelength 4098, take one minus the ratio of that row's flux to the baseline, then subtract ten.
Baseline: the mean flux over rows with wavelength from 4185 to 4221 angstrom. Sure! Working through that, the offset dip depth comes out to -10.2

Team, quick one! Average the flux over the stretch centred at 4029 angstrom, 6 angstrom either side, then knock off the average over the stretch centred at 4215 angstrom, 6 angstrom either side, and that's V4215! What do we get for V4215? 0.7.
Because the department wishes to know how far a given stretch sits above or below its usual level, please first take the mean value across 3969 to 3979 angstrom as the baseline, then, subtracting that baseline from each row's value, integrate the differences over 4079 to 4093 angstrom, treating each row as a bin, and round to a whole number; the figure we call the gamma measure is 19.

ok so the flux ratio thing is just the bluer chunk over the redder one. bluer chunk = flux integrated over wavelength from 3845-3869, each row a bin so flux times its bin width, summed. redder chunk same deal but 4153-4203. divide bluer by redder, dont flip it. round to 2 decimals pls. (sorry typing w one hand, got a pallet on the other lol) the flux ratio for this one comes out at 0.55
